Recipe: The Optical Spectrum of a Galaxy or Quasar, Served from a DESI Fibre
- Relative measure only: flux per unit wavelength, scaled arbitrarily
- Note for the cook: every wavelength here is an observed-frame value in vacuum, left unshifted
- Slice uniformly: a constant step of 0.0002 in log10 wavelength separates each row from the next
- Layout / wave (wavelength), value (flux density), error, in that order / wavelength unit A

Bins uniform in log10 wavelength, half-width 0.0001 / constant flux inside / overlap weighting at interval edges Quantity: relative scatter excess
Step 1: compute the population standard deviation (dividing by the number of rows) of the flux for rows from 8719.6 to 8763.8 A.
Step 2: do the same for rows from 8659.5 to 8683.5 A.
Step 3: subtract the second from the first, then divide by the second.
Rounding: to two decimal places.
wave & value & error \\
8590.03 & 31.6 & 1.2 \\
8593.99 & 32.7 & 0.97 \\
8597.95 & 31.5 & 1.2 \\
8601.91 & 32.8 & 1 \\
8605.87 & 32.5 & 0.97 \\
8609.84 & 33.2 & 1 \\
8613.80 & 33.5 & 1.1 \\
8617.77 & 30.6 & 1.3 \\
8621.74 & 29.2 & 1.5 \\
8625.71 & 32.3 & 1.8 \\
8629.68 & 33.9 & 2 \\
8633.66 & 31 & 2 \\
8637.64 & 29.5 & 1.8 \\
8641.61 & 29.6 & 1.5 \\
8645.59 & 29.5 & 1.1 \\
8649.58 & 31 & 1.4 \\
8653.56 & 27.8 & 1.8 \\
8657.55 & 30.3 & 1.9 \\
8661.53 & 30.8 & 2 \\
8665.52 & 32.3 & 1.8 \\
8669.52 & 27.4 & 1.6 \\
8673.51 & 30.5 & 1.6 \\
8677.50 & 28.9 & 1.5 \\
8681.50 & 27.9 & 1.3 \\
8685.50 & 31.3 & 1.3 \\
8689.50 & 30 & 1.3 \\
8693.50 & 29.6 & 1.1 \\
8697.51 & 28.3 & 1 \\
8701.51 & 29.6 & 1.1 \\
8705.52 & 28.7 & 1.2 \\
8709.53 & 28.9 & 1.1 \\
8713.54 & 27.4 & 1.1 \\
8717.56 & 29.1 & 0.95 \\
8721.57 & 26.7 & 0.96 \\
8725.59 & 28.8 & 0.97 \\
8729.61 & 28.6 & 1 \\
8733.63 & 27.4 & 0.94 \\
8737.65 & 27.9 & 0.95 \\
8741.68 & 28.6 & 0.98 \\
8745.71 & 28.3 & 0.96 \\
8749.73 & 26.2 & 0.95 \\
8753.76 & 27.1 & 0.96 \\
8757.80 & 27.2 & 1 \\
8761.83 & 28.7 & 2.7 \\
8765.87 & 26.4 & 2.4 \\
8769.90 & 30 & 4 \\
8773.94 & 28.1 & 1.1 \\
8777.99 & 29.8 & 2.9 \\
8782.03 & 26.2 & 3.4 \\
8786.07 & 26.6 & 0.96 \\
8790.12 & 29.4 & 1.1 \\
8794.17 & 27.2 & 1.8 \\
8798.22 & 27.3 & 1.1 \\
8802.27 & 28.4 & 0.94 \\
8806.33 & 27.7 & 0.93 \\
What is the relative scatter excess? -0.50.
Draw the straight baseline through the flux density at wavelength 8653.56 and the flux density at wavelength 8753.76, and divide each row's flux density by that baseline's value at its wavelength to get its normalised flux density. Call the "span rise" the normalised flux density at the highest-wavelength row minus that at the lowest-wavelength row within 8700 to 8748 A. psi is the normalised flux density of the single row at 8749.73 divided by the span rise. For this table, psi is -27.1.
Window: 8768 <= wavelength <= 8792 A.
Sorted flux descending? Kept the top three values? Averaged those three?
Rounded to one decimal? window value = 29.7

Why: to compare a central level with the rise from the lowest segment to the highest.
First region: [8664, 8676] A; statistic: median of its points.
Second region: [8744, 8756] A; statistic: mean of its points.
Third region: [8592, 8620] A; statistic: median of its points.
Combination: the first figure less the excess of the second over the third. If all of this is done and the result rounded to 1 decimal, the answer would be 36.0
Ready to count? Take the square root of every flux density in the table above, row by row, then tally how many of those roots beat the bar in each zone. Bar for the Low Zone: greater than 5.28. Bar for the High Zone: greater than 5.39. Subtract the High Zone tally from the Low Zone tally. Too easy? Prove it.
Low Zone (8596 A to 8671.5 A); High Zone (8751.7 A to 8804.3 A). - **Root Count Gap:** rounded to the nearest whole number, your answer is 14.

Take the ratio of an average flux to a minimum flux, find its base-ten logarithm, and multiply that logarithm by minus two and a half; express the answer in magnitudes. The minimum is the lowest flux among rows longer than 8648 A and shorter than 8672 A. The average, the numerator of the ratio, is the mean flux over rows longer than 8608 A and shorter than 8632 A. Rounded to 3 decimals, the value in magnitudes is -0.172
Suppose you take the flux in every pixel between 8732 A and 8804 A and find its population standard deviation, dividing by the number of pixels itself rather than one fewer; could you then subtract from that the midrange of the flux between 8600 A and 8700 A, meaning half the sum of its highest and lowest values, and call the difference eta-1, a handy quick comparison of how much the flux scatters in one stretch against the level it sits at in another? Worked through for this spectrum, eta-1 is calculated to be -29.5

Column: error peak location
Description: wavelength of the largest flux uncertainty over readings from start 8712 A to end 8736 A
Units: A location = 8713.54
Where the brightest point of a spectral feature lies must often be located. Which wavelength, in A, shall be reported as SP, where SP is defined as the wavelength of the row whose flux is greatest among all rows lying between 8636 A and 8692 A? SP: 8665.52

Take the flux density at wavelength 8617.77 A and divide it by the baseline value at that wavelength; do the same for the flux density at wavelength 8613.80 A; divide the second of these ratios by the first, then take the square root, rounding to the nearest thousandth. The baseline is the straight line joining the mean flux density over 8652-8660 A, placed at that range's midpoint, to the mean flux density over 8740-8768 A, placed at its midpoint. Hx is 1.045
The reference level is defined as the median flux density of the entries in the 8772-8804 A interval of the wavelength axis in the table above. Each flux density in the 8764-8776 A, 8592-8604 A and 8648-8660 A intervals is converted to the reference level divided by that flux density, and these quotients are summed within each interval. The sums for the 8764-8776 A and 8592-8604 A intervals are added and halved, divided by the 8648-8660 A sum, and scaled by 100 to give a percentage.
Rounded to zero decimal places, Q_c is 99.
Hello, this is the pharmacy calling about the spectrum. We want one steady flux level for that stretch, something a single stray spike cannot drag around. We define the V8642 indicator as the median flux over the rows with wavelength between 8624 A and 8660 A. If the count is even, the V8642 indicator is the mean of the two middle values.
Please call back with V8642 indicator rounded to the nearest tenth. 30.3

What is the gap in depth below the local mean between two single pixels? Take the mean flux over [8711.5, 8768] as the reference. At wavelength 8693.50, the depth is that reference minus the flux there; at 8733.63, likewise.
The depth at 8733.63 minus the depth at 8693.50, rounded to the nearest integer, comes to 2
